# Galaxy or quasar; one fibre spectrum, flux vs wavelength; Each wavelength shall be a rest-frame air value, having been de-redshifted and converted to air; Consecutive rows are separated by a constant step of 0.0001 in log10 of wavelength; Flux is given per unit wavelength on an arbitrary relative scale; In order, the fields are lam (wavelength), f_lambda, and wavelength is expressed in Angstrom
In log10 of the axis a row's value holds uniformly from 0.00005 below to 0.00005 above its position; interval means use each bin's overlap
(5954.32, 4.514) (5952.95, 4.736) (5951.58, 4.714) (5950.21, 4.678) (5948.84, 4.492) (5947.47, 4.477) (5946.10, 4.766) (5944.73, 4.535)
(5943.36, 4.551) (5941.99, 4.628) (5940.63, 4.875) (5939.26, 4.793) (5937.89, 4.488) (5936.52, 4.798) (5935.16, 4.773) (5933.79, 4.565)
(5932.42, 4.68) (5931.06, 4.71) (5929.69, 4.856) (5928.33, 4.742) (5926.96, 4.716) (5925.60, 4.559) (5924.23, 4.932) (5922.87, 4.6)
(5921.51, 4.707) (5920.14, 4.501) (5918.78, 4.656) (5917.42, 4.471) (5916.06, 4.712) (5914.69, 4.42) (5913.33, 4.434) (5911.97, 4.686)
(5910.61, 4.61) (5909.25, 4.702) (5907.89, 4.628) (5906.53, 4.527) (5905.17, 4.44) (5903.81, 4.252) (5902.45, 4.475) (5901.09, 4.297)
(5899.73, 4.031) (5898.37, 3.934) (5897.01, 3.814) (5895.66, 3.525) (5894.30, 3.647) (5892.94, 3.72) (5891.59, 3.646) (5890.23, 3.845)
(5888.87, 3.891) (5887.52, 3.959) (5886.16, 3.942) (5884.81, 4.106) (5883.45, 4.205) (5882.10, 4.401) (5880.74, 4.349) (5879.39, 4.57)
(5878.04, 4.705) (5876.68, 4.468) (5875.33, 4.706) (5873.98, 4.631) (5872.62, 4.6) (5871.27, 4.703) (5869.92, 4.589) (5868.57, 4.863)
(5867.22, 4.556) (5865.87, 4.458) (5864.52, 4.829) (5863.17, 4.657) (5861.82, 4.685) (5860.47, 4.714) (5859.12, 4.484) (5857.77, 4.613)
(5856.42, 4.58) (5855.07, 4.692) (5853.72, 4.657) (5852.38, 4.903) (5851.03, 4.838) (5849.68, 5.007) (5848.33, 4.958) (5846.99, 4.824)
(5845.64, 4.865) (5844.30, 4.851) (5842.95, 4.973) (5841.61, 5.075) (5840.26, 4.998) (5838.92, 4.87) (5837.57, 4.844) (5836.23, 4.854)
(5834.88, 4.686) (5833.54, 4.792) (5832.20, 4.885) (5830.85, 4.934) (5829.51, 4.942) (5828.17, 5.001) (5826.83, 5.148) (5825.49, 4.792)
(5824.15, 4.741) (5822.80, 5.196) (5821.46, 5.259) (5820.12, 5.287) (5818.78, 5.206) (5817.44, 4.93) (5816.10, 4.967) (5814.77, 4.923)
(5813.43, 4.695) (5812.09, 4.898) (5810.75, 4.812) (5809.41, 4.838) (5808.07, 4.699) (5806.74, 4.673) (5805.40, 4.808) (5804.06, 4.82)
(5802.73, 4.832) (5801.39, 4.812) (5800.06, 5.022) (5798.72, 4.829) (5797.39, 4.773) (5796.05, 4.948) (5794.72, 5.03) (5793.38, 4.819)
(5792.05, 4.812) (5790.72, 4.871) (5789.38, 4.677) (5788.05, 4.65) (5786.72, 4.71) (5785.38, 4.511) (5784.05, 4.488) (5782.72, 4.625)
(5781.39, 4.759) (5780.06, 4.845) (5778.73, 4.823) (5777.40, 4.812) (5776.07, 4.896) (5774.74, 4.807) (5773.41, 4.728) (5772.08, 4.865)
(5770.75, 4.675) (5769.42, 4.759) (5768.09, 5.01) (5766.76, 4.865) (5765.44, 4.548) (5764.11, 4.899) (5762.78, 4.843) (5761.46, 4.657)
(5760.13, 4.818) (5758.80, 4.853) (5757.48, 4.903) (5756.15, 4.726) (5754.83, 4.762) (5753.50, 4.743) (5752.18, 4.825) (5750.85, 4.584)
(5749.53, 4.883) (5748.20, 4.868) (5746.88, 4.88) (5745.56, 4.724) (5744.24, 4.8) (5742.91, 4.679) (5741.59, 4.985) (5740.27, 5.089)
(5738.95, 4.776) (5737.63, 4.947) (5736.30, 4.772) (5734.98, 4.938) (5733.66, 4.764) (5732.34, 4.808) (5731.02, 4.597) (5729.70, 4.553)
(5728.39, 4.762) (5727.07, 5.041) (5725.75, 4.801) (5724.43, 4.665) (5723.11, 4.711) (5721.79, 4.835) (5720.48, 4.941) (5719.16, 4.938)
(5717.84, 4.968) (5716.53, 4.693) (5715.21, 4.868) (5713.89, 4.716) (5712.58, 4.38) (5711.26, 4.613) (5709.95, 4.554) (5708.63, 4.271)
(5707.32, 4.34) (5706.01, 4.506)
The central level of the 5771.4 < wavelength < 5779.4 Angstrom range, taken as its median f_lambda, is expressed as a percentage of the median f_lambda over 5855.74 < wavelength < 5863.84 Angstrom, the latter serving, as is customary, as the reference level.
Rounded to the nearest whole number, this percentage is 104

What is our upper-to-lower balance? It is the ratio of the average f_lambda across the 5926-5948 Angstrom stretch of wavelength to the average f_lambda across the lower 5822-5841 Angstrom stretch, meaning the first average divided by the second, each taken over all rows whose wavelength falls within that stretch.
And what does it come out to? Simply 0.95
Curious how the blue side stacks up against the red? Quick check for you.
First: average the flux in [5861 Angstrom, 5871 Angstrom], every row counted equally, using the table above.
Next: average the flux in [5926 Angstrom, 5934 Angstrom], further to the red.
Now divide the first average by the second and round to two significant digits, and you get 0.99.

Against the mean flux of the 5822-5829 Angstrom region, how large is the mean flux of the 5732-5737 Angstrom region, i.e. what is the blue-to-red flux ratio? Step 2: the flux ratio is 0.97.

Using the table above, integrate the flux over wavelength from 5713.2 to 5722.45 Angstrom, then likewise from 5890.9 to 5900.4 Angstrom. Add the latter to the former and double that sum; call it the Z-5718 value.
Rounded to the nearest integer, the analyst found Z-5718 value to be 161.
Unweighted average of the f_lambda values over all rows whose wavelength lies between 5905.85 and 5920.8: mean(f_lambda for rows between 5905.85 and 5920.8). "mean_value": 4.58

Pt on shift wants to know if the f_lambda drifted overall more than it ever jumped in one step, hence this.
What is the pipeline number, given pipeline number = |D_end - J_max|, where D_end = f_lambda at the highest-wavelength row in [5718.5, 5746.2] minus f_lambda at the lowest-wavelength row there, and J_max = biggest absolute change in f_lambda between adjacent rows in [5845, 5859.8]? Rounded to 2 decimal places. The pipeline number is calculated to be 0.46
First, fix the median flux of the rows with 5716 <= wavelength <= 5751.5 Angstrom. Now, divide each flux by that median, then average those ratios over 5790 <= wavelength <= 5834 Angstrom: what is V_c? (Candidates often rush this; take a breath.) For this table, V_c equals 1.02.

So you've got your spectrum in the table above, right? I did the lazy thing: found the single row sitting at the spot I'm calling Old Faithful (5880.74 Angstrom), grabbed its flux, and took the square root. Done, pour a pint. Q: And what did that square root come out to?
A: 2.09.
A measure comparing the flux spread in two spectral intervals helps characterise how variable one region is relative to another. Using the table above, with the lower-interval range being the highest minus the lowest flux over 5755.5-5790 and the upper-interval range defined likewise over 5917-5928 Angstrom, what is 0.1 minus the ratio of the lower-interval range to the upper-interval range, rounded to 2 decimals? -1.03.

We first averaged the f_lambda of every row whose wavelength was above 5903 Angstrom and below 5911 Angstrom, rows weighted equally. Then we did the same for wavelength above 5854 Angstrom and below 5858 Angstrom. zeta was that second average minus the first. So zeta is 0.10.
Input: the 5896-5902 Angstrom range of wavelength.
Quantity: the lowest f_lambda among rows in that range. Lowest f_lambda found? 3.814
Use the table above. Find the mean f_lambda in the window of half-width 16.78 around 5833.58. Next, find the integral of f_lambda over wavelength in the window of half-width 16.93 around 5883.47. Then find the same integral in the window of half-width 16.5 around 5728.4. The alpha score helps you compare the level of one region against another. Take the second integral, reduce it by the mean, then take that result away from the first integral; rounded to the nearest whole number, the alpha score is -11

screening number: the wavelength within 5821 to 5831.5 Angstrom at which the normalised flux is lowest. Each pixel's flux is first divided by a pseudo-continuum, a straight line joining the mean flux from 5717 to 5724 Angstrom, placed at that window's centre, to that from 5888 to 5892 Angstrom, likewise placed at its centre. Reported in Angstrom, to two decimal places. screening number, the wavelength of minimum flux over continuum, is 5824.15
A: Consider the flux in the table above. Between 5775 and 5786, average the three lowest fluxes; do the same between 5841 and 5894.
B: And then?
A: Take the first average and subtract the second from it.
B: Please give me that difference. 0.8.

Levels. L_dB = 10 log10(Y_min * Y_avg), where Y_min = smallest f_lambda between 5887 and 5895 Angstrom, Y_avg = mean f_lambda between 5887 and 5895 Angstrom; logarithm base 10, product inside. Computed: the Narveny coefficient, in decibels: 11.4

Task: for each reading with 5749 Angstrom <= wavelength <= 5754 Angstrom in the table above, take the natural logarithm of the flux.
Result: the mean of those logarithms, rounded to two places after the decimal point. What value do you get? 1.56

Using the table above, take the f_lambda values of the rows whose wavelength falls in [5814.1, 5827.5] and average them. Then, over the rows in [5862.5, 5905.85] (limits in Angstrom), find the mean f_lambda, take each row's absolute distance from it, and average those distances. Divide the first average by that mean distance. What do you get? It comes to 15.1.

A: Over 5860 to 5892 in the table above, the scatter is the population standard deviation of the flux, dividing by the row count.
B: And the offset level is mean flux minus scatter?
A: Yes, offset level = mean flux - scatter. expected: 4.1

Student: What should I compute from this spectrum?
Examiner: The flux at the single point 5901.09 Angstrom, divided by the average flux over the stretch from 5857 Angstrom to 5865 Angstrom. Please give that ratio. 0.92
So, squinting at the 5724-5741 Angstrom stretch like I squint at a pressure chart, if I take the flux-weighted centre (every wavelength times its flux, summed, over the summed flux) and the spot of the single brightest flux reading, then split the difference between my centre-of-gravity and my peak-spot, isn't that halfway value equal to 5736.3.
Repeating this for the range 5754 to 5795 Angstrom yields 5784.7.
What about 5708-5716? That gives 5713.6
